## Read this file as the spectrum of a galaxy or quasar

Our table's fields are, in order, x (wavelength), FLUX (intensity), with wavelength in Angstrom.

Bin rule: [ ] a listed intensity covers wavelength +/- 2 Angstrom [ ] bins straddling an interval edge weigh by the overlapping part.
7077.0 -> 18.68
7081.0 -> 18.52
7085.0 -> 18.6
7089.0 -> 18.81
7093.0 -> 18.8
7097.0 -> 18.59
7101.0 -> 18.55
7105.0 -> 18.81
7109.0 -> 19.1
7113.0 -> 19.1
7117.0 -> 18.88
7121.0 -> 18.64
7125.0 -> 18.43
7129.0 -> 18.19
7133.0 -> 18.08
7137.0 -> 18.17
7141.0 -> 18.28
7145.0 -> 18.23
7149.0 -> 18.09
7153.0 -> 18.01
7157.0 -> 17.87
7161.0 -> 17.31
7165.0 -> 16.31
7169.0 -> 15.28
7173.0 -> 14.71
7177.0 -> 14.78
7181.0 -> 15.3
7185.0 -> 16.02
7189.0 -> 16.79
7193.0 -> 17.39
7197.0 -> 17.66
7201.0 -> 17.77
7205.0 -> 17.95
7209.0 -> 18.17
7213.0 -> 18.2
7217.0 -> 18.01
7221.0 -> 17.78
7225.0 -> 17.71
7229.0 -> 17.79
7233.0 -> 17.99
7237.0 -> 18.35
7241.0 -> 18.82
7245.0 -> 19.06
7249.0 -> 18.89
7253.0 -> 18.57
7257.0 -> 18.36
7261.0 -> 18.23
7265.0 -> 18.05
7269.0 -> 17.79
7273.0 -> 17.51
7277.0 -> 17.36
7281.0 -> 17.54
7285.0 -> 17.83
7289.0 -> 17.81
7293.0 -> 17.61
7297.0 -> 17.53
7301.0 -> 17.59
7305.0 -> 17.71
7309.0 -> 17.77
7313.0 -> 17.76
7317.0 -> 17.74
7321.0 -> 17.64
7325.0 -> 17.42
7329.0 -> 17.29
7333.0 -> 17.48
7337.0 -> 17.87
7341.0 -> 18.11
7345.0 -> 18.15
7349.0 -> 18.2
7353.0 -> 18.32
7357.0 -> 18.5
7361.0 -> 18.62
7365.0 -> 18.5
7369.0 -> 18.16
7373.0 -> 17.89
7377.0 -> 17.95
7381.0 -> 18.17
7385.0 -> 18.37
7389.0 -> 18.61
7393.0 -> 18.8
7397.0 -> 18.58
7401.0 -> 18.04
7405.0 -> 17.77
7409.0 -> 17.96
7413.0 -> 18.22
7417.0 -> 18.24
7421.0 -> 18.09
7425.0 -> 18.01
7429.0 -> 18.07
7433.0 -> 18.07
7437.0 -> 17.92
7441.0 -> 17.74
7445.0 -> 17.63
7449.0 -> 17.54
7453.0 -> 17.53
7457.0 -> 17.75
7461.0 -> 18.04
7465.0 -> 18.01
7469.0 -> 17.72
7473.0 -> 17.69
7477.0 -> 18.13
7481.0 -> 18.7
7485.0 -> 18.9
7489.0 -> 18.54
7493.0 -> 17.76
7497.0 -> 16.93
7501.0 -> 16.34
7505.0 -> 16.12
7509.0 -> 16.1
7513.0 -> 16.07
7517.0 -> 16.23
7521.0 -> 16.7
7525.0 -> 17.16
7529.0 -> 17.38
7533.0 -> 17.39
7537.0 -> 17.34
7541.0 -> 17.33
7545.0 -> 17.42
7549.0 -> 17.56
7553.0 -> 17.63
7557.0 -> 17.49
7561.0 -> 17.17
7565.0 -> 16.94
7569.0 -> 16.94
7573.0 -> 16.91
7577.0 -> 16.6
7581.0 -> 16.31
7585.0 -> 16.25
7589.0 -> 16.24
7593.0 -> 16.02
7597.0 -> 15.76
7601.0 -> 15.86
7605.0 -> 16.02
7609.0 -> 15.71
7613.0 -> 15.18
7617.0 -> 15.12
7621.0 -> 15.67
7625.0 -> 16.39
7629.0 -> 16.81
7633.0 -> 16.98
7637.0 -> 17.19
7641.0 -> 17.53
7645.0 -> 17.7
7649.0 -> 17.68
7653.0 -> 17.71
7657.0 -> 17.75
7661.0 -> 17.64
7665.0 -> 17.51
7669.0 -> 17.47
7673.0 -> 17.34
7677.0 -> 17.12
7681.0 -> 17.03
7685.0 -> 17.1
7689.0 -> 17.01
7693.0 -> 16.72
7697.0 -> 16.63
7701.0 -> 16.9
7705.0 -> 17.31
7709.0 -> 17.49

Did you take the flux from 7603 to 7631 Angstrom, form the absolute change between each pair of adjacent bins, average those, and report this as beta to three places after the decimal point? 0.432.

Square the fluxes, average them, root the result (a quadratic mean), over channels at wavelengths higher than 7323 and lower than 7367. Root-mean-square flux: 18.0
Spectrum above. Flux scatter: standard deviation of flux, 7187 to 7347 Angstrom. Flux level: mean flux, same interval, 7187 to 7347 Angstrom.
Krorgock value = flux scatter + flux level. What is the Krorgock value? 18.3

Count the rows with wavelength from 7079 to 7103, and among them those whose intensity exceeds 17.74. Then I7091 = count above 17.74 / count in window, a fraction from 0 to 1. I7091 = 1.00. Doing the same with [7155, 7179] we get 0.17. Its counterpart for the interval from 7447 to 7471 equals 0.50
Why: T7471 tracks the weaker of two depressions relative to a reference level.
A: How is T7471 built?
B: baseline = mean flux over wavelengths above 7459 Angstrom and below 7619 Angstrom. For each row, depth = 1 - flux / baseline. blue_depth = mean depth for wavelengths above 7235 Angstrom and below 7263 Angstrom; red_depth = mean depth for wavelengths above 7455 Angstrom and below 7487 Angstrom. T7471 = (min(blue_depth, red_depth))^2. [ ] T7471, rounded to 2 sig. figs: 0.0097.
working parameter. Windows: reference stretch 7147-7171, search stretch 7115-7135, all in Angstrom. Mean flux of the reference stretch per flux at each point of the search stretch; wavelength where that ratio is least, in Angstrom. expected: 7117.0 Angstrom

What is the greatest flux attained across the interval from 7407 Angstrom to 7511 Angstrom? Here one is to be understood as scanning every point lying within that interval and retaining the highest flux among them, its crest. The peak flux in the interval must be 18.9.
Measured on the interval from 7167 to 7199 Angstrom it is 17.66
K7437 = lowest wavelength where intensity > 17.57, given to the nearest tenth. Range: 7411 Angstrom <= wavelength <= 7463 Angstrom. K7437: 7413.0 Angstrom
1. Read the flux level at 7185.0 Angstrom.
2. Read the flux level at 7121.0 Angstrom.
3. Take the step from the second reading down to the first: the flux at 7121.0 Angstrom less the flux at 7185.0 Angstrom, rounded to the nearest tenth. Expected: 2.6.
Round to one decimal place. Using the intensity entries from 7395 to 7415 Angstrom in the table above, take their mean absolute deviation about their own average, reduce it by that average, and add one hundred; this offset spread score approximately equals 82.1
